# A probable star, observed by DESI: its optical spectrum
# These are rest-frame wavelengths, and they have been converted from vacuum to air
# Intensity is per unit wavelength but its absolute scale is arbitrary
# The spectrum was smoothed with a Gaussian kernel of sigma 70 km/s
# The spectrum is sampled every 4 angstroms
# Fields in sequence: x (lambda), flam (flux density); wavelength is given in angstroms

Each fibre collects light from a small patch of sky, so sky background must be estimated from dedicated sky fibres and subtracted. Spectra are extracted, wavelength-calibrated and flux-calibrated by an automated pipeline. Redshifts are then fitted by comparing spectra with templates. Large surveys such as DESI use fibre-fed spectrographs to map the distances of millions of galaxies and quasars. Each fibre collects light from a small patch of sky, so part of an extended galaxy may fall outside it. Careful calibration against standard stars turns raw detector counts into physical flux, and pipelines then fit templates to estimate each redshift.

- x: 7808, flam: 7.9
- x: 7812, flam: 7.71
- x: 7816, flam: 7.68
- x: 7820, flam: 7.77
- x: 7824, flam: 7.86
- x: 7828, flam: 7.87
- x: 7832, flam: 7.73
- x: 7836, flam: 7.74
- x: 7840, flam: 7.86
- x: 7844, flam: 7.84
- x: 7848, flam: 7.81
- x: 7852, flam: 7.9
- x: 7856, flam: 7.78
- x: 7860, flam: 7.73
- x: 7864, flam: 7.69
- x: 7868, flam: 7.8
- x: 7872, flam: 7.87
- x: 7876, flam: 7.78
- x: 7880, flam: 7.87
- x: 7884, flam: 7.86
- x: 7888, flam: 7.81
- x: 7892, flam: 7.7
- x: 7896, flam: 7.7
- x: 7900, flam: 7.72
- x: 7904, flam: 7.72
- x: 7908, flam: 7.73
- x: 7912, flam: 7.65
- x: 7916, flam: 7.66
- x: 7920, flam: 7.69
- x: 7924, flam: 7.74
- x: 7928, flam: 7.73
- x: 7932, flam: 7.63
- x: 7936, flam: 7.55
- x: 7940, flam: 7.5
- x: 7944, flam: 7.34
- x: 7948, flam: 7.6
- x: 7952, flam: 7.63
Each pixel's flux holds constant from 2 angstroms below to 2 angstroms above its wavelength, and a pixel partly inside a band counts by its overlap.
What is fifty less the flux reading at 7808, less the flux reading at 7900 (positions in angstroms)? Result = 34.4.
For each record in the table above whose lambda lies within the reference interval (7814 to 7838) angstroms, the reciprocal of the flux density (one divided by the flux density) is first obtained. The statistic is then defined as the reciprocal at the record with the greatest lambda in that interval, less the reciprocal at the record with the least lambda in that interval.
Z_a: -0.0010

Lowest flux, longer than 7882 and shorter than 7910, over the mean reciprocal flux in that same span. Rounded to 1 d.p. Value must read 59.7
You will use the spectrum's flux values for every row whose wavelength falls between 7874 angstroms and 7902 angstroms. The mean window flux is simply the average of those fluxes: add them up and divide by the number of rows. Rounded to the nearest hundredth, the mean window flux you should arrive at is 7.78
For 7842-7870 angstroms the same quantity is 7.79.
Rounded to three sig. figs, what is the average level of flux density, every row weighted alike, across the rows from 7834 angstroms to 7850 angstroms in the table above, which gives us 7.81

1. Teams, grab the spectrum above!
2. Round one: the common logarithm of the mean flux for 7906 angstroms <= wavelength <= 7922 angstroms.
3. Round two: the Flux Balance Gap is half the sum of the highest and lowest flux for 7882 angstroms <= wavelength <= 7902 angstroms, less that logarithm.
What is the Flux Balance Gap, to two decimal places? 6.89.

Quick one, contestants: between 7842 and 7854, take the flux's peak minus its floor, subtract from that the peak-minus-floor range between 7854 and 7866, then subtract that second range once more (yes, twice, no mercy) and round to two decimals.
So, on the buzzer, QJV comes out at -0.09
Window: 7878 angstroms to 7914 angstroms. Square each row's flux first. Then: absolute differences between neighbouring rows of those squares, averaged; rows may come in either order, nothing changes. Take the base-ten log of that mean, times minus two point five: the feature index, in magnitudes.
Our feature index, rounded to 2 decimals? 0.66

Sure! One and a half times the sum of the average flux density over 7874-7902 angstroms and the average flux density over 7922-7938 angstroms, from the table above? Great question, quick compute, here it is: 23.2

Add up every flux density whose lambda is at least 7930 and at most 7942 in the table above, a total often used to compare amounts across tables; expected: 23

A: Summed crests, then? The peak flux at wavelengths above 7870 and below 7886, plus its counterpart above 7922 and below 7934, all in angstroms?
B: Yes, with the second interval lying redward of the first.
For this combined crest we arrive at 15.6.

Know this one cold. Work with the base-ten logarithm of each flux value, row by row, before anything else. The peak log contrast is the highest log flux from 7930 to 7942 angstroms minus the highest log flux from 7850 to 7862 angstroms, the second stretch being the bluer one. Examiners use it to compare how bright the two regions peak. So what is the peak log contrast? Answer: -0.015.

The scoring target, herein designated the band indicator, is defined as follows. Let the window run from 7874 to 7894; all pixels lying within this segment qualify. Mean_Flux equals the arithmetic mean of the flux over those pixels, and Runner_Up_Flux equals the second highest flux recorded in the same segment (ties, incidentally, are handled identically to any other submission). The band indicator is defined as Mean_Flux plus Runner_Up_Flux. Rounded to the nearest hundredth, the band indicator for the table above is 15.66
